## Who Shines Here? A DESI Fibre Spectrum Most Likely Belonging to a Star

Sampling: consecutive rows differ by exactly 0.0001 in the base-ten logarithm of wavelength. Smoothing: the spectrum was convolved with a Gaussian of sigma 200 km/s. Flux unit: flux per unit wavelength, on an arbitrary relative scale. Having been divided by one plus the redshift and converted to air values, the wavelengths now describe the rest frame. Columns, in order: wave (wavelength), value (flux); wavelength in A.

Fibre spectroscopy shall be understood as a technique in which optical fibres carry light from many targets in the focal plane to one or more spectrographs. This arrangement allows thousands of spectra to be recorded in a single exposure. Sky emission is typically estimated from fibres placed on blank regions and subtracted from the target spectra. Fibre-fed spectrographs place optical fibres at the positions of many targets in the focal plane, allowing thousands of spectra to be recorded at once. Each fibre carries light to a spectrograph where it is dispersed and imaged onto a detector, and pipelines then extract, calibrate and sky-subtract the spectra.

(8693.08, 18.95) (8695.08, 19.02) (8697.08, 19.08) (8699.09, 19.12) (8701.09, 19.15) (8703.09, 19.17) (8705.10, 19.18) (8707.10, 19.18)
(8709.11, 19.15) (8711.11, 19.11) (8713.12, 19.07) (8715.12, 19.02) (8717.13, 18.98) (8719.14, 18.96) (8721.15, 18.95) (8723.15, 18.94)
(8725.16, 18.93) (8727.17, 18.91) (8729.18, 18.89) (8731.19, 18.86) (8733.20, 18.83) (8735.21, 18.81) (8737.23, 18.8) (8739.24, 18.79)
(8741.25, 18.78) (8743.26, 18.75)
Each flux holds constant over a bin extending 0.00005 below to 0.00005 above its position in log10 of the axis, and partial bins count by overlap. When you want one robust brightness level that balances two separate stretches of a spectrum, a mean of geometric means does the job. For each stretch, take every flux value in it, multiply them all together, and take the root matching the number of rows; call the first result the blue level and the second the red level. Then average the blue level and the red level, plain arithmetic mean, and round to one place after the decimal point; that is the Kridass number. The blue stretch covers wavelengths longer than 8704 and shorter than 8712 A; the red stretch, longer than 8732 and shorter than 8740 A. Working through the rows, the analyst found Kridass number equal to 19.0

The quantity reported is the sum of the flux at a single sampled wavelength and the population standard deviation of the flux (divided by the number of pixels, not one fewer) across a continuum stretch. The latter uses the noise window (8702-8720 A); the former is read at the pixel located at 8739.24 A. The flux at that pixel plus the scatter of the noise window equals 18.9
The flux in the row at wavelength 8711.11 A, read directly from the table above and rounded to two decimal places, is 19.11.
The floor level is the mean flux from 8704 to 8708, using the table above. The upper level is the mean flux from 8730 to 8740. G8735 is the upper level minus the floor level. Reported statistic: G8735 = -0.36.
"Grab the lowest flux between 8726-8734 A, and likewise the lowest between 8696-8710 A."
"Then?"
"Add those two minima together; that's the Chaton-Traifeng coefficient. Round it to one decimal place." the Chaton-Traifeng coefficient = 37.9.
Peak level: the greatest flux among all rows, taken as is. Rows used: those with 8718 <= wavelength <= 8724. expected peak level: 18.96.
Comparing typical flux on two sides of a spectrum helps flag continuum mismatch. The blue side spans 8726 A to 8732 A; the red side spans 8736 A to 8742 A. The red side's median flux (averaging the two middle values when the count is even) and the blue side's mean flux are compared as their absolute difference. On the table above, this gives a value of 0.10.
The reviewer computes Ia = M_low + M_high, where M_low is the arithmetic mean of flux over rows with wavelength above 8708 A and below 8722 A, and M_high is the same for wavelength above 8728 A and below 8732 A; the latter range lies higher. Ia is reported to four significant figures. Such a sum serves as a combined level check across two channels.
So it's 37.91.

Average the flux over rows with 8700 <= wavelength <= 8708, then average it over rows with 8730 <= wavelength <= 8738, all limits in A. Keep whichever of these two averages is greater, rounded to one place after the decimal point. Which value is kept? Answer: 19.2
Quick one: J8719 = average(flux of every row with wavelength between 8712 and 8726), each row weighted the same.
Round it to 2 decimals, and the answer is 18.98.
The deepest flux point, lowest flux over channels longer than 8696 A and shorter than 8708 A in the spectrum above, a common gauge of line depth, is 19.08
